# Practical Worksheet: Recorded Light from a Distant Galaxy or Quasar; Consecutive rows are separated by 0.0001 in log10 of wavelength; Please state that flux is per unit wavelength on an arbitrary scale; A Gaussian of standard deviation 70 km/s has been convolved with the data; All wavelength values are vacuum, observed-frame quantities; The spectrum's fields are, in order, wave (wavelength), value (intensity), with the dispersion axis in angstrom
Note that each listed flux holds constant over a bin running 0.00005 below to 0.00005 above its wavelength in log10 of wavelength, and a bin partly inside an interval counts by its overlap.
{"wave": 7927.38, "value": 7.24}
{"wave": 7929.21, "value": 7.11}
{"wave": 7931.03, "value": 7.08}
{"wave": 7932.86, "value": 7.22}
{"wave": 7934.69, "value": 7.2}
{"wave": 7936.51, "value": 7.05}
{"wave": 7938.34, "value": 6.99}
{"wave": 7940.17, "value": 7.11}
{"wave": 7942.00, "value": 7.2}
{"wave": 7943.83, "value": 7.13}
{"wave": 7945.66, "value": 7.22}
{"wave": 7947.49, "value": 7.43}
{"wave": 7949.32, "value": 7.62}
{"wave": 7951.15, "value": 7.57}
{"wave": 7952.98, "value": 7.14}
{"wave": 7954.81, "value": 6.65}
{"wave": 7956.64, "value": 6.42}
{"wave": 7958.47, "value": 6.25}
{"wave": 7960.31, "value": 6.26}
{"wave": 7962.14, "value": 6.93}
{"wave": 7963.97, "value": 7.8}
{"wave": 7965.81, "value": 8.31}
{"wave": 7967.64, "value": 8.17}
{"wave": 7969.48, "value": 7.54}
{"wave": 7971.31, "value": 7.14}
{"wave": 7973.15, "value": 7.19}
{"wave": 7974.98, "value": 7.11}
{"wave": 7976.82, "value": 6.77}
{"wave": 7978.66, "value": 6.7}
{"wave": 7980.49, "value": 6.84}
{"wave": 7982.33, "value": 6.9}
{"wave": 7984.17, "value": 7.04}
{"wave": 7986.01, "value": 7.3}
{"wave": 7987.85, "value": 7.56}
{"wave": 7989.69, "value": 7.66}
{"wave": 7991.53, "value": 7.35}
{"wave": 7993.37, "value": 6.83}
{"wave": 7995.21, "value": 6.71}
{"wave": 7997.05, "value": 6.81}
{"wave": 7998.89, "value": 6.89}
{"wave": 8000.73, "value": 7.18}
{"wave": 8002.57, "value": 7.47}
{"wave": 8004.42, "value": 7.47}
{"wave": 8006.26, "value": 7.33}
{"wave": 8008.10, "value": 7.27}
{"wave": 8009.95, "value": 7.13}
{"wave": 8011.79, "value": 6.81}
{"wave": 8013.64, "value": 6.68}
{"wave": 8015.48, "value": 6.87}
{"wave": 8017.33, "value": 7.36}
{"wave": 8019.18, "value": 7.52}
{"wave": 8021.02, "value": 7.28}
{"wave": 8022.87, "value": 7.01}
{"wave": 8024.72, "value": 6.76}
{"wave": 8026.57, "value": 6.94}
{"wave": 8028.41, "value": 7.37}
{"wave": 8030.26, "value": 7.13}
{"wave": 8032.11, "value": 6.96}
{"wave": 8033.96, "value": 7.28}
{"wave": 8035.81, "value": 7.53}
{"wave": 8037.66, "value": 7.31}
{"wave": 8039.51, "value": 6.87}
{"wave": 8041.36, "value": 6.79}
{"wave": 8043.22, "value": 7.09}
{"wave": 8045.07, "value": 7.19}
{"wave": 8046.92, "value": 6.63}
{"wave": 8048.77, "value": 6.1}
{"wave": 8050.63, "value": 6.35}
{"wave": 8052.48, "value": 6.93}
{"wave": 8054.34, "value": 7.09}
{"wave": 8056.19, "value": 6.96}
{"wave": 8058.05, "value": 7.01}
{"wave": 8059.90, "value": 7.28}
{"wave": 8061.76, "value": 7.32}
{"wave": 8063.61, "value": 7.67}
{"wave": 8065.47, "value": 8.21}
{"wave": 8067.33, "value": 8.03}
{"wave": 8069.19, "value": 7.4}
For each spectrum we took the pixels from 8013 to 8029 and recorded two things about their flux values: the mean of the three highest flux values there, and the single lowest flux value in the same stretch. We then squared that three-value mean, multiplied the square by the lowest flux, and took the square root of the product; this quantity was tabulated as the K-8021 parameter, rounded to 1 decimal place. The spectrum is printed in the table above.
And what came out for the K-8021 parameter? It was 19.2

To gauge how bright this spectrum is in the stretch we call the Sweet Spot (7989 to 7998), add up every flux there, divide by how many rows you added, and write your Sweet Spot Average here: 7.1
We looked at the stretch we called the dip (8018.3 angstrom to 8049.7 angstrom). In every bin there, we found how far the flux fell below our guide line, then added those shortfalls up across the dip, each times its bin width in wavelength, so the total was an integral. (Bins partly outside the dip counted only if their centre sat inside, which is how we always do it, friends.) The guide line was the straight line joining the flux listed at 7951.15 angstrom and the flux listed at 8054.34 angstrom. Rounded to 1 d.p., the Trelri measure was 4.4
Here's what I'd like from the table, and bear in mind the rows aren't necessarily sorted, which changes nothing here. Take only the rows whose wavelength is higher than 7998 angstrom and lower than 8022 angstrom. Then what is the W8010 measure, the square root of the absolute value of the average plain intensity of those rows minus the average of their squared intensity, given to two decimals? 6.66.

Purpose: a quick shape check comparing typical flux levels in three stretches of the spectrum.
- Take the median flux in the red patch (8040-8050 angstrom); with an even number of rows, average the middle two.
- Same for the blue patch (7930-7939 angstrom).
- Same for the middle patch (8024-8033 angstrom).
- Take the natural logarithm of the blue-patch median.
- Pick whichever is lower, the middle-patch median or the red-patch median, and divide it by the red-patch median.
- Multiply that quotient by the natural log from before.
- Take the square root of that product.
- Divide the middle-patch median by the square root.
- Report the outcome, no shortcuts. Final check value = 4.97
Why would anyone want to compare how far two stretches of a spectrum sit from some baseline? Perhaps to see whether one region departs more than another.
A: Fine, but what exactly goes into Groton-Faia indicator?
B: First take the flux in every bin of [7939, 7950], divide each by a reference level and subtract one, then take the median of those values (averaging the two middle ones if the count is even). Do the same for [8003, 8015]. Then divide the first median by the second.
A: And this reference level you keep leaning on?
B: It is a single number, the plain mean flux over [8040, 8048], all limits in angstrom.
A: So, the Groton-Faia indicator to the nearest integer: 1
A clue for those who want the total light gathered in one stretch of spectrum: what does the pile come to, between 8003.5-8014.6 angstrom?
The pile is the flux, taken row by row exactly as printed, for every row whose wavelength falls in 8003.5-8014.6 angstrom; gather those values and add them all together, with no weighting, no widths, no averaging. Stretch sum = 43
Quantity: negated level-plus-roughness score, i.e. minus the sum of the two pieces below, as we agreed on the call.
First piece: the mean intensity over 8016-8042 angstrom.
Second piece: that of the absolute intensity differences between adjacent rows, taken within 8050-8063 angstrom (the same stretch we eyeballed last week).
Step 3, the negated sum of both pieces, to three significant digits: -7.36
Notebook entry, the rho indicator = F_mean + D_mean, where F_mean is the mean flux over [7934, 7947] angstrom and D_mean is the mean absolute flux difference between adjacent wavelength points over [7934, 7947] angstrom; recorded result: 7.23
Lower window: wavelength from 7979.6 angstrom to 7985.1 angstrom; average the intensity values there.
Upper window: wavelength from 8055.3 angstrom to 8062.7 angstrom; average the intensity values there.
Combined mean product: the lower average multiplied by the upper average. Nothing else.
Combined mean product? 49.5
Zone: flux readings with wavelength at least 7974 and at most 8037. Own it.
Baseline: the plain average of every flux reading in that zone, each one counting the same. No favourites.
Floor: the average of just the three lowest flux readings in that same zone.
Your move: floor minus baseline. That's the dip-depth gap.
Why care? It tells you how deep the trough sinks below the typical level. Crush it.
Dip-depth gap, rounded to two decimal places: -0.42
